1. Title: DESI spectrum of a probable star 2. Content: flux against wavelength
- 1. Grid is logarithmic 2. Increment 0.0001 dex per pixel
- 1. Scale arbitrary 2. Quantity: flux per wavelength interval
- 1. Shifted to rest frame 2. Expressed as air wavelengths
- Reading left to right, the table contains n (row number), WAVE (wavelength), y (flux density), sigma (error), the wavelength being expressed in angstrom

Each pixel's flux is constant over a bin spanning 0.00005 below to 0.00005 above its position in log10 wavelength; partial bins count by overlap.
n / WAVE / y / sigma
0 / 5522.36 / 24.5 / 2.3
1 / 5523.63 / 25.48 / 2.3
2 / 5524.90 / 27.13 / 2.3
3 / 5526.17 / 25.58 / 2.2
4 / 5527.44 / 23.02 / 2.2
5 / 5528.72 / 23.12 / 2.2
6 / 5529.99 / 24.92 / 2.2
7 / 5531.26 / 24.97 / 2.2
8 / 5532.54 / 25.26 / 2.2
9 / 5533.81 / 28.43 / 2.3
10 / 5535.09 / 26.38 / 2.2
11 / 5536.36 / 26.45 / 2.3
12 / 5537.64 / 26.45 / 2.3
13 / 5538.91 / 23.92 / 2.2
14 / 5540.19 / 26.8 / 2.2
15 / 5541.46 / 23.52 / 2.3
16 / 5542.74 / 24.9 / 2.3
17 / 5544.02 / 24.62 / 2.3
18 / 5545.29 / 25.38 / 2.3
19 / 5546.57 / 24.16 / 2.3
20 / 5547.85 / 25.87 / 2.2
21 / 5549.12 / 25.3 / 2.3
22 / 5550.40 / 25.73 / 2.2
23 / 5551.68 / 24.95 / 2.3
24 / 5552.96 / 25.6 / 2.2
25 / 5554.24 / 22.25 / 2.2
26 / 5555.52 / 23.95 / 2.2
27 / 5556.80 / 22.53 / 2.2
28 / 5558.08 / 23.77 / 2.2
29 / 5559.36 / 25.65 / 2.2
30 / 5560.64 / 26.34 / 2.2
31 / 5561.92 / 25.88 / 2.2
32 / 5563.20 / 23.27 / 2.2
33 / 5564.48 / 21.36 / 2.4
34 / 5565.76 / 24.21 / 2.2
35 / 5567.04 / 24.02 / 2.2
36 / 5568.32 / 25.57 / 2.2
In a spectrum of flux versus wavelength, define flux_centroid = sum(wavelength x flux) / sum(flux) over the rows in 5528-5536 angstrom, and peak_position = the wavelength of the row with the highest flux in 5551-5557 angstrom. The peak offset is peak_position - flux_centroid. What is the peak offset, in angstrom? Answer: 20.9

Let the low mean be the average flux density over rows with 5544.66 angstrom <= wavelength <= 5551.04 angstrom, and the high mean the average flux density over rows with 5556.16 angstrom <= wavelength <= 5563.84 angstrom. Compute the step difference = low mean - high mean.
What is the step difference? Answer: 0.71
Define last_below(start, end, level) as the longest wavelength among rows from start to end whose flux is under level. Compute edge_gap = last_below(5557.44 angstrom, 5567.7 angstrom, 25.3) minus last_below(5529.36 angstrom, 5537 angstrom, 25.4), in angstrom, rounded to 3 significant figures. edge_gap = 34.5 angstrom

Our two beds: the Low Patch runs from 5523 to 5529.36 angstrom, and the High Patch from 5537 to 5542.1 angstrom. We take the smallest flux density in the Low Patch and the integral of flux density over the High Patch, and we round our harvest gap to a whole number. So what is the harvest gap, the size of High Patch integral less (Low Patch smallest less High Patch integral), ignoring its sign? 234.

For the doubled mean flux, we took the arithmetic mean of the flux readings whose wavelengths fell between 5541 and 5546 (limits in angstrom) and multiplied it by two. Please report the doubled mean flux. 49.2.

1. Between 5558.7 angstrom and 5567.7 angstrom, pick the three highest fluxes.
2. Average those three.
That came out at 26.0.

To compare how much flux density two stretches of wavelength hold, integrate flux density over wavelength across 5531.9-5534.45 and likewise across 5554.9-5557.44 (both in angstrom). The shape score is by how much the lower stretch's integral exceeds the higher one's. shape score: 9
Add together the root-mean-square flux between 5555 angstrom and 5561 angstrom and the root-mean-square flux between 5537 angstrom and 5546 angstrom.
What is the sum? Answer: 49.6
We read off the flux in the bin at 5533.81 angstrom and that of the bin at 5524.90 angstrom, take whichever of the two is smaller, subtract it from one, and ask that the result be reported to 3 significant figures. -26.1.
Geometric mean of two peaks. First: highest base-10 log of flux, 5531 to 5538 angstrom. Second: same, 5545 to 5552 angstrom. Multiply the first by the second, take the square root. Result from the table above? 1.43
